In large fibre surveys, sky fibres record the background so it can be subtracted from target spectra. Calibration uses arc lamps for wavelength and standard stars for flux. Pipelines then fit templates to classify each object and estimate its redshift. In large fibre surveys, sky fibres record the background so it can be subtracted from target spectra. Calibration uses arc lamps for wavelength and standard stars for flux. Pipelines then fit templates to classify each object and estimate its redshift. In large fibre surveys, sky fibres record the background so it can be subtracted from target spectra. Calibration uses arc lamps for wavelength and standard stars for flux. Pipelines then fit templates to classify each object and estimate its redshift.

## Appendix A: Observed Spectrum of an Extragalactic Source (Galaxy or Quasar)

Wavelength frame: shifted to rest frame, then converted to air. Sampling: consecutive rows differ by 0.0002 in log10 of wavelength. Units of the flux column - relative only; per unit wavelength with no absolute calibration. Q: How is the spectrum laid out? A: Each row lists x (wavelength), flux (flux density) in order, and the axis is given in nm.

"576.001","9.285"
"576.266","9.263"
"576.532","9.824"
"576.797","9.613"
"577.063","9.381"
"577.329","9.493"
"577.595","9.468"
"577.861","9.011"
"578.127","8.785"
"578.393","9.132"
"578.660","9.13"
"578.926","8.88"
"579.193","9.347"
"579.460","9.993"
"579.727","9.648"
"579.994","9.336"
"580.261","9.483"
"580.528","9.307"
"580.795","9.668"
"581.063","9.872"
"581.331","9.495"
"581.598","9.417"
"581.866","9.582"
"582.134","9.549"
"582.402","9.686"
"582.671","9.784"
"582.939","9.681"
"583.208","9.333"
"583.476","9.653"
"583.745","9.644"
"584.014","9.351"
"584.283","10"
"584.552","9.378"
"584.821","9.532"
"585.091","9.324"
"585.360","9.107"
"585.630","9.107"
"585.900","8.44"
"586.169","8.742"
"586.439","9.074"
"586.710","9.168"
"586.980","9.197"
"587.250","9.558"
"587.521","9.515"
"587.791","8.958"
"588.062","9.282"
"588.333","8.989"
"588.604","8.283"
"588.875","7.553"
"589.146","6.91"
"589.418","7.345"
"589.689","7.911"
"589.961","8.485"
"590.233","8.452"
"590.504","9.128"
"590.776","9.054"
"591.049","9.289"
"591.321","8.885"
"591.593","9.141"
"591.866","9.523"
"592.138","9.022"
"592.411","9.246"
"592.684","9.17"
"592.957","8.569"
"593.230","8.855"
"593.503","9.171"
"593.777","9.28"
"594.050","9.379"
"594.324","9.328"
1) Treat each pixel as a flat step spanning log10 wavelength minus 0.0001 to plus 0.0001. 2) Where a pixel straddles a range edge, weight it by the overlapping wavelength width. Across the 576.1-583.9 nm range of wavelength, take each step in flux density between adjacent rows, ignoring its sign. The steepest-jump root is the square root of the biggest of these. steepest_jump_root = 0.80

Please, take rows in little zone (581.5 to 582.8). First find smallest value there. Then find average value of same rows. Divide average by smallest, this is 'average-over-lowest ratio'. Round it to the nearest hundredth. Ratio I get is 1.02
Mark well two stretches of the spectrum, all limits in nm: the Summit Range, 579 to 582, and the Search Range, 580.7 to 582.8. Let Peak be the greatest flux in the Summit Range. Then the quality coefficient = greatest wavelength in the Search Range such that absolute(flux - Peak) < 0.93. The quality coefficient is 582.671 nm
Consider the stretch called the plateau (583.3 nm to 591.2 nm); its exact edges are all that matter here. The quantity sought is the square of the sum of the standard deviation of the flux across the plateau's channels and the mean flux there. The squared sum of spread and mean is 93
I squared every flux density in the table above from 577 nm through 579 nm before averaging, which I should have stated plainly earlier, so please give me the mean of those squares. 84.0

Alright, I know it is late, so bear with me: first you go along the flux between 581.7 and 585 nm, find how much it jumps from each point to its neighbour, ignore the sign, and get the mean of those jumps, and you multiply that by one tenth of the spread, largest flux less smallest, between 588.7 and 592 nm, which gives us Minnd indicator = 0.066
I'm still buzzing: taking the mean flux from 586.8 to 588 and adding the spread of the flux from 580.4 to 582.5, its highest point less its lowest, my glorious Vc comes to 9.9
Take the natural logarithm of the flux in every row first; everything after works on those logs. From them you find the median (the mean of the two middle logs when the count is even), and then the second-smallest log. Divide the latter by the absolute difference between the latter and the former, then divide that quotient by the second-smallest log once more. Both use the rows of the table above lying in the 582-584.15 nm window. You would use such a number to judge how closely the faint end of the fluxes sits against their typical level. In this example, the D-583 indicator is 32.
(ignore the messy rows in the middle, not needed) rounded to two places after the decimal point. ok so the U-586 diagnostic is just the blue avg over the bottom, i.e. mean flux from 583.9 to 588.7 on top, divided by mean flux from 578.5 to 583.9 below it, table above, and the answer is 0.96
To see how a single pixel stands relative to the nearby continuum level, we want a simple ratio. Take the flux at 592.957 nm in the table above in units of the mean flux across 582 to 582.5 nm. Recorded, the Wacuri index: 0.89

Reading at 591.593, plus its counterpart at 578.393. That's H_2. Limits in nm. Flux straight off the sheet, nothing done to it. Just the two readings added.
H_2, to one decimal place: 18.3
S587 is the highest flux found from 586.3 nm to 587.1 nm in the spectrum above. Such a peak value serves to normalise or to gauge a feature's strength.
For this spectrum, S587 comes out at 9.197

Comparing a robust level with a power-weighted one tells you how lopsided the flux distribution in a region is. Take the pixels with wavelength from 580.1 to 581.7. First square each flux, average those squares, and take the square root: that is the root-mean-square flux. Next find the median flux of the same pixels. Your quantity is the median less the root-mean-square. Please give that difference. -0.053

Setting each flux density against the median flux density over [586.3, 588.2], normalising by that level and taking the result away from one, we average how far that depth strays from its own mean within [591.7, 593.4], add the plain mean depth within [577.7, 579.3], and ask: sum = 0.043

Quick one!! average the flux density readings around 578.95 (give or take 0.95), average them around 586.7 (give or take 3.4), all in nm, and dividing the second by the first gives 0.960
